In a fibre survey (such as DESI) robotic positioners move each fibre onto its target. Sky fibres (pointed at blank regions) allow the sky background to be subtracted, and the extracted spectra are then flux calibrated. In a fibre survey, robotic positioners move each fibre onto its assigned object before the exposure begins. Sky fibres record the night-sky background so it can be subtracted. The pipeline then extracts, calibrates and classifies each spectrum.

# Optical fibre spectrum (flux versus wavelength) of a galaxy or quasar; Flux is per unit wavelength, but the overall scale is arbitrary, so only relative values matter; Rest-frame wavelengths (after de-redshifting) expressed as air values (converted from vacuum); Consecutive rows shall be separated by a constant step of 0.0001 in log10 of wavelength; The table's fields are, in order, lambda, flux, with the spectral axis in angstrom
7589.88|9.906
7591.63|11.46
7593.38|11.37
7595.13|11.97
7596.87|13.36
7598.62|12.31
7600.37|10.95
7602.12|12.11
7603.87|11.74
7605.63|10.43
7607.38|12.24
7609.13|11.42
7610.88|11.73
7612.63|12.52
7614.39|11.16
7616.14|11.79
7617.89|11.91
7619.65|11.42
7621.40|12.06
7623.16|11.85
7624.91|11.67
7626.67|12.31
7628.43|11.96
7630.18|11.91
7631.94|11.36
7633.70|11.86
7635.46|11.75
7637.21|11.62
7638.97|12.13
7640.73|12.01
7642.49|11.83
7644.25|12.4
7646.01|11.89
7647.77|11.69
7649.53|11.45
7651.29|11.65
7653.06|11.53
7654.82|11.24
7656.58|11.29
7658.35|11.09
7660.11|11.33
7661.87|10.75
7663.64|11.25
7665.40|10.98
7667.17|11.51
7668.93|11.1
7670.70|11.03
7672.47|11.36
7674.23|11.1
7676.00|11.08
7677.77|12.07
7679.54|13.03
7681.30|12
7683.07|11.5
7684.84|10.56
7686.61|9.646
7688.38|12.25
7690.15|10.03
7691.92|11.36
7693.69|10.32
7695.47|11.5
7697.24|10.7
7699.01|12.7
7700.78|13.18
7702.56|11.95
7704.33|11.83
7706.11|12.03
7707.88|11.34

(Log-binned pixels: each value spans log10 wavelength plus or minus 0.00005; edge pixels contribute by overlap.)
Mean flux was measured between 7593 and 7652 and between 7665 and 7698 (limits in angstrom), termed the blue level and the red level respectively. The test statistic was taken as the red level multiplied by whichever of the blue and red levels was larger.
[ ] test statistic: 133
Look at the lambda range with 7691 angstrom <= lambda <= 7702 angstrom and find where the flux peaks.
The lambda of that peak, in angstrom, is 7700.78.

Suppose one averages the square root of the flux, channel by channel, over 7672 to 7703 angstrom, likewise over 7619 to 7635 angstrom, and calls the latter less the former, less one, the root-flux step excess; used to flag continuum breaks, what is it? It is -0.94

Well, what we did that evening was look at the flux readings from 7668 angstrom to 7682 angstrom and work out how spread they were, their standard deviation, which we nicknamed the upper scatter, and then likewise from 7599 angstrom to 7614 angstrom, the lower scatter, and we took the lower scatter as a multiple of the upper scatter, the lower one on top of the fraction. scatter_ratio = 0.97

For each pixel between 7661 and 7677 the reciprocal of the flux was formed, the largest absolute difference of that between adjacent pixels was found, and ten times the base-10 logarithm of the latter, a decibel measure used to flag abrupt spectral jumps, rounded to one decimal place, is -23.8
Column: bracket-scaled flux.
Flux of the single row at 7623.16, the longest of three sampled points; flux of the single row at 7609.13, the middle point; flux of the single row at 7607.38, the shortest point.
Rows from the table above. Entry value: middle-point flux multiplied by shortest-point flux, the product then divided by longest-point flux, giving 11.8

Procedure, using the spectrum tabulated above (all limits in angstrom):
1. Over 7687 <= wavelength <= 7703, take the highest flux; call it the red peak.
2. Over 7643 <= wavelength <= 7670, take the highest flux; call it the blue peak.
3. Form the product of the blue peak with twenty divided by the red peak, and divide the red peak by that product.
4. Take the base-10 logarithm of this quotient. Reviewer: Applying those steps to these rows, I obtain -0.155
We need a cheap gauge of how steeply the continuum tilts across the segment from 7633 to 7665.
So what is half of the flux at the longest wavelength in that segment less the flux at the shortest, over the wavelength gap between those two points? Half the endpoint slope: -0.010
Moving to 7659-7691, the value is -0.022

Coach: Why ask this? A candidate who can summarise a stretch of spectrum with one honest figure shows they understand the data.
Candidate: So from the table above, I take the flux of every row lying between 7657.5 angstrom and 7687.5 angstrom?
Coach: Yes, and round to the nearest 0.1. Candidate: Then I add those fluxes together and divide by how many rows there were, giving 11.3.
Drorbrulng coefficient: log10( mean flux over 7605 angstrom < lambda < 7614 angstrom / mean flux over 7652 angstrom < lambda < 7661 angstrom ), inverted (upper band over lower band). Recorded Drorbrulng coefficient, -0.014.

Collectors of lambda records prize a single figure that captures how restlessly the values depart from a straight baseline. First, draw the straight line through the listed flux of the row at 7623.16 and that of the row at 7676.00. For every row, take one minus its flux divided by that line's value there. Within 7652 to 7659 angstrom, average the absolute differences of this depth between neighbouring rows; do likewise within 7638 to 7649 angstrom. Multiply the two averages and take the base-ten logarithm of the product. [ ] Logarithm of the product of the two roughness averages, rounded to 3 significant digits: -3.41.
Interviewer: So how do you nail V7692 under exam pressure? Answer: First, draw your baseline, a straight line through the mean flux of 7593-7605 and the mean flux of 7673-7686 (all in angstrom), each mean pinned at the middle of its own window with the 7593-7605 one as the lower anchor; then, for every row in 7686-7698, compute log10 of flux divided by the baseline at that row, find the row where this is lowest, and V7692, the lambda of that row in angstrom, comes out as 7686.61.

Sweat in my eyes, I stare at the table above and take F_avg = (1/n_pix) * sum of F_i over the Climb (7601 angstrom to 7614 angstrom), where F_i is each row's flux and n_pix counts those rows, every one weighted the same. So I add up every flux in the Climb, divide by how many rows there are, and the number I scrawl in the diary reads 11.7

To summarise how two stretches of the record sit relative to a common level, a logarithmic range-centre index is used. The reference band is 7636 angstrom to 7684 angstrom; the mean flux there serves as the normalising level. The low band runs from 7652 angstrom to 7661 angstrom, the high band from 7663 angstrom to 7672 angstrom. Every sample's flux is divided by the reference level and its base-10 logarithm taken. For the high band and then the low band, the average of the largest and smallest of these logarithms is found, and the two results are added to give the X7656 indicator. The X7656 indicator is -0.021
